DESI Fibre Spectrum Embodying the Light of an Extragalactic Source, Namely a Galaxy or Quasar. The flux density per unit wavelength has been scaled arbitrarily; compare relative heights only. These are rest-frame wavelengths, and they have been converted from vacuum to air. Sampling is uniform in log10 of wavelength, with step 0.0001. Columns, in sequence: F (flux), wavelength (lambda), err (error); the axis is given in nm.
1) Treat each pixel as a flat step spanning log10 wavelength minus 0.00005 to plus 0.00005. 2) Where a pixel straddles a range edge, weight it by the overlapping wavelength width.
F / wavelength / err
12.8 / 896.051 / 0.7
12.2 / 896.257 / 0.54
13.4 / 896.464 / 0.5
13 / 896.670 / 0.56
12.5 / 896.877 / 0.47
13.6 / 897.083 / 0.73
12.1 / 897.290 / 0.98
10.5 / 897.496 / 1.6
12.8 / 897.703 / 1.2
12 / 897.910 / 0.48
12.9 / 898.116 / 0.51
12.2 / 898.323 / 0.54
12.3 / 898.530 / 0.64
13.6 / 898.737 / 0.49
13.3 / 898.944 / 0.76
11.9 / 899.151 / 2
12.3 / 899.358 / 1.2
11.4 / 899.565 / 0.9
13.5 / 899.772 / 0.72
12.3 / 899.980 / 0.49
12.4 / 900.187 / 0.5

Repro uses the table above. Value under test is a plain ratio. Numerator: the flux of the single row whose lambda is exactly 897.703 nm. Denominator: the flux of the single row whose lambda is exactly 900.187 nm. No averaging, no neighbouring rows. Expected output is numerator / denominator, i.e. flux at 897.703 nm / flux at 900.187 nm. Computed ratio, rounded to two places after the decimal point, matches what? 1.03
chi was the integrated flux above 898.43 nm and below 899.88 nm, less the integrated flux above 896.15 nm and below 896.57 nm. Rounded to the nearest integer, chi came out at 13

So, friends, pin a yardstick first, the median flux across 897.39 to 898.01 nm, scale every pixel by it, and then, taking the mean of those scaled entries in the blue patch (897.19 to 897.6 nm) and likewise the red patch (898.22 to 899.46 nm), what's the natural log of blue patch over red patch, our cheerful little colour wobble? -0.11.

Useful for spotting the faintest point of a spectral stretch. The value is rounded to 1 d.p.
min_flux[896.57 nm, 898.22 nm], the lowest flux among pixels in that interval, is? 10.5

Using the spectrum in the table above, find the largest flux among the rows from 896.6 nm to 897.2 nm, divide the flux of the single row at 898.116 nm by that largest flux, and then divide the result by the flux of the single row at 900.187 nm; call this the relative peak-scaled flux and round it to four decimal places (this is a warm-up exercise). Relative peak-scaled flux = 0.0765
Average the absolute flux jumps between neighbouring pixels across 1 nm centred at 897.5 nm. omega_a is 1.55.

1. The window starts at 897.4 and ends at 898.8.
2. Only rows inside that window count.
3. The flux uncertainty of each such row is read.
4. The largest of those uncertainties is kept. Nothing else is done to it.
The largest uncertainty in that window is 1.6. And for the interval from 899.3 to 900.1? 1.2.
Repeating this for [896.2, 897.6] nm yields 1.6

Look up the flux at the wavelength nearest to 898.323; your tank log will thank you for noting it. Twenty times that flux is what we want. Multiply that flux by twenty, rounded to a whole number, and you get 244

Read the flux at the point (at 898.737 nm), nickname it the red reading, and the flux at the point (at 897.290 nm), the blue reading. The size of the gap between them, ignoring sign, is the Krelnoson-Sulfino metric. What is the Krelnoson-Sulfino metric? 1.5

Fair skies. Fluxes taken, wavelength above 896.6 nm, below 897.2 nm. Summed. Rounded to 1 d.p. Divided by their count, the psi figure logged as 13.0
